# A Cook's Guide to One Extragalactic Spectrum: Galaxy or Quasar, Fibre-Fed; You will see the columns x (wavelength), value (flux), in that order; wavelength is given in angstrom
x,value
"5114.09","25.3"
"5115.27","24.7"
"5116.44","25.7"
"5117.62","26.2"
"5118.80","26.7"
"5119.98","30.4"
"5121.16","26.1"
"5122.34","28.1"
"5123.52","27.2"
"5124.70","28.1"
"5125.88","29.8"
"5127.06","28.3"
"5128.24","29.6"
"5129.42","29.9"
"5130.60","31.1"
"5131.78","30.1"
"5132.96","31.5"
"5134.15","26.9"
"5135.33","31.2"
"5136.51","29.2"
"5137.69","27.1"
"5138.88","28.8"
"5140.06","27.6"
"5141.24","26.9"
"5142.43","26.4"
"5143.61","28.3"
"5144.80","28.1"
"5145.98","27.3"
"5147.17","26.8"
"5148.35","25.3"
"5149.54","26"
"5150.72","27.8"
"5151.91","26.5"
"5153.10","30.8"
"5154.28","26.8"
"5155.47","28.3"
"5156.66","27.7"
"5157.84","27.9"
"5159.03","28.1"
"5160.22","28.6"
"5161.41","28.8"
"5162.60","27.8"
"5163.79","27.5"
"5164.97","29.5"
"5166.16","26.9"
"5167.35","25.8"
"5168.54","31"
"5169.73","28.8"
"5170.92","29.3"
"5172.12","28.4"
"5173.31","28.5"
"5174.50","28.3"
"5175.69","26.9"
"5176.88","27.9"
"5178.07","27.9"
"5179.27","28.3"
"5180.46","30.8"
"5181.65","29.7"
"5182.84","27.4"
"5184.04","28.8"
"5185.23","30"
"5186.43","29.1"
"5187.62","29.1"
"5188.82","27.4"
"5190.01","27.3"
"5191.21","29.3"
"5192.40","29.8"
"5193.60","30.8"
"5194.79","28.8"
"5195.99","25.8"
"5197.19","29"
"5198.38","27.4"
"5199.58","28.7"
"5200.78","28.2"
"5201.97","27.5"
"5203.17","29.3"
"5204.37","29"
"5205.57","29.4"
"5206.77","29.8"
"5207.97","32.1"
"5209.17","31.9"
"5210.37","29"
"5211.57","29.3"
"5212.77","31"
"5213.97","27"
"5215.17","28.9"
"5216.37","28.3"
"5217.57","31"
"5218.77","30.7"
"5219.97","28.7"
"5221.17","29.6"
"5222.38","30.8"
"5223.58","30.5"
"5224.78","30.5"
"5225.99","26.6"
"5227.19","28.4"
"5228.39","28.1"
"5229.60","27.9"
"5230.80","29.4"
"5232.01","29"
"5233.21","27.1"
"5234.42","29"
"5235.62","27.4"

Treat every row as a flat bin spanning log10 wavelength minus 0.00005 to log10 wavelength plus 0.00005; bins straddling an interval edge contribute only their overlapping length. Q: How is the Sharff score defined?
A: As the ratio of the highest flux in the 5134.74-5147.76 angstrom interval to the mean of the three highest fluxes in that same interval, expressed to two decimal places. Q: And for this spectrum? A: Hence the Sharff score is 1.05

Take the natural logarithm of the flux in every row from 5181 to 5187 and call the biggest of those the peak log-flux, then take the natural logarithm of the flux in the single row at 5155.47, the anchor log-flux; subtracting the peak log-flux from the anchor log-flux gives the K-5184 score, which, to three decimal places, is -0.058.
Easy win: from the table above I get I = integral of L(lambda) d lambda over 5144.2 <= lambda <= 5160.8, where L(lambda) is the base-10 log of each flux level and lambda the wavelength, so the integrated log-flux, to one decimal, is 23.9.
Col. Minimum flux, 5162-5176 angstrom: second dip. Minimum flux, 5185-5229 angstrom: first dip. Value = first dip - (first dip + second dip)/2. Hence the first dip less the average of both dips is 0.0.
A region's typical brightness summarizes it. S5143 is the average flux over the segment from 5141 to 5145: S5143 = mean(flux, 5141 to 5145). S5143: 27.4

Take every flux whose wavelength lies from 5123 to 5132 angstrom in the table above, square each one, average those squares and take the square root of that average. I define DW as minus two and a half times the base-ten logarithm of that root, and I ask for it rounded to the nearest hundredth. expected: -3.67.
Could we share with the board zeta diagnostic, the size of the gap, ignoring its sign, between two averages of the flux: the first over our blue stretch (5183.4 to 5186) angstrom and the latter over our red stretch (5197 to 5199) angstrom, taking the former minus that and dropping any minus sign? 1.2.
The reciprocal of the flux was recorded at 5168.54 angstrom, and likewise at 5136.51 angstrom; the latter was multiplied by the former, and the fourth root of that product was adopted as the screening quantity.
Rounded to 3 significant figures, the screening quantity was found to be 0.182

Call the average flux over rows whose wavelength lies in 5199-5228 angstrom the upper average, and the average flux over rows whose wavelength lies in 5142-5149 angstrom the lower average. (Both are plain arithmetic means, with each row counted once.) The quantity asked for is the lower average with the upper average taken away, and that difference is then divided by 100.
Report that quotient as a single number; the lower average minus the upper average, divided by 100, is -0.024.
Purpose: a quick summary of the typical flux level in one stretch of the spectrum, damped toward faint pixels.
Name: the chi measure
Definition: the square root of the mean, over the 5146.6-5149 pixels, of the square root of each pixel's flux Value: 2.259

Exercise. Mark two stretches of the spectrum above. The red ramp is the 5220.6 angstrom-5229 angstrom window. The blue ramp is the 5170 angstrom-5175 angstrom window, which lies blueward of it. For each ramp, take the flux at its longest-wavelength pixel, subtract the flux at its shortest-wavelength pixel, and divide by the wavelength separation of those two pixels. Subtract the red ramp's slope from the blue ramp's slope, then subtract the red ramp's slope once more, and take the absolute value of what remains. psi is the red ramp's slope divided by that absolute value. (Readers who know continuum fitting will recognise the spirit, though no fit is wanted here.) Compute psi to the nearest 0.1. -1.5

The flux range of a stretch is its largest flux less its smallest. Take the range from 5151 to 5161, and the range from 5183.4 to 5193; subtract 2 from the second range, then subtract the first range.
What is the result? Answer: -3.6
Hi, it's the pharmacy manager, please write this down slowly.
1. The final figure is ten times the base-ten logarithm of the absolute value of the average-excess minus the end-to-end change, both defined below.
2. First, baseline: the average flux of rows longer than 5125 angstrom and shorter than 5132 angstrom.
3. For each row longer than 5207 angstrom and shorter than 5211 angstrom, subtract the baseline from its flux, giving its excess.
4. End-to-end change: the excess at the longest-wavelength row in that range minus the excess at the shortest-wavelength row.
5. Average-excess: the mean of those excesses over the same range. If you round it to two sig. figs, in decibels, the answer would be 6.3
